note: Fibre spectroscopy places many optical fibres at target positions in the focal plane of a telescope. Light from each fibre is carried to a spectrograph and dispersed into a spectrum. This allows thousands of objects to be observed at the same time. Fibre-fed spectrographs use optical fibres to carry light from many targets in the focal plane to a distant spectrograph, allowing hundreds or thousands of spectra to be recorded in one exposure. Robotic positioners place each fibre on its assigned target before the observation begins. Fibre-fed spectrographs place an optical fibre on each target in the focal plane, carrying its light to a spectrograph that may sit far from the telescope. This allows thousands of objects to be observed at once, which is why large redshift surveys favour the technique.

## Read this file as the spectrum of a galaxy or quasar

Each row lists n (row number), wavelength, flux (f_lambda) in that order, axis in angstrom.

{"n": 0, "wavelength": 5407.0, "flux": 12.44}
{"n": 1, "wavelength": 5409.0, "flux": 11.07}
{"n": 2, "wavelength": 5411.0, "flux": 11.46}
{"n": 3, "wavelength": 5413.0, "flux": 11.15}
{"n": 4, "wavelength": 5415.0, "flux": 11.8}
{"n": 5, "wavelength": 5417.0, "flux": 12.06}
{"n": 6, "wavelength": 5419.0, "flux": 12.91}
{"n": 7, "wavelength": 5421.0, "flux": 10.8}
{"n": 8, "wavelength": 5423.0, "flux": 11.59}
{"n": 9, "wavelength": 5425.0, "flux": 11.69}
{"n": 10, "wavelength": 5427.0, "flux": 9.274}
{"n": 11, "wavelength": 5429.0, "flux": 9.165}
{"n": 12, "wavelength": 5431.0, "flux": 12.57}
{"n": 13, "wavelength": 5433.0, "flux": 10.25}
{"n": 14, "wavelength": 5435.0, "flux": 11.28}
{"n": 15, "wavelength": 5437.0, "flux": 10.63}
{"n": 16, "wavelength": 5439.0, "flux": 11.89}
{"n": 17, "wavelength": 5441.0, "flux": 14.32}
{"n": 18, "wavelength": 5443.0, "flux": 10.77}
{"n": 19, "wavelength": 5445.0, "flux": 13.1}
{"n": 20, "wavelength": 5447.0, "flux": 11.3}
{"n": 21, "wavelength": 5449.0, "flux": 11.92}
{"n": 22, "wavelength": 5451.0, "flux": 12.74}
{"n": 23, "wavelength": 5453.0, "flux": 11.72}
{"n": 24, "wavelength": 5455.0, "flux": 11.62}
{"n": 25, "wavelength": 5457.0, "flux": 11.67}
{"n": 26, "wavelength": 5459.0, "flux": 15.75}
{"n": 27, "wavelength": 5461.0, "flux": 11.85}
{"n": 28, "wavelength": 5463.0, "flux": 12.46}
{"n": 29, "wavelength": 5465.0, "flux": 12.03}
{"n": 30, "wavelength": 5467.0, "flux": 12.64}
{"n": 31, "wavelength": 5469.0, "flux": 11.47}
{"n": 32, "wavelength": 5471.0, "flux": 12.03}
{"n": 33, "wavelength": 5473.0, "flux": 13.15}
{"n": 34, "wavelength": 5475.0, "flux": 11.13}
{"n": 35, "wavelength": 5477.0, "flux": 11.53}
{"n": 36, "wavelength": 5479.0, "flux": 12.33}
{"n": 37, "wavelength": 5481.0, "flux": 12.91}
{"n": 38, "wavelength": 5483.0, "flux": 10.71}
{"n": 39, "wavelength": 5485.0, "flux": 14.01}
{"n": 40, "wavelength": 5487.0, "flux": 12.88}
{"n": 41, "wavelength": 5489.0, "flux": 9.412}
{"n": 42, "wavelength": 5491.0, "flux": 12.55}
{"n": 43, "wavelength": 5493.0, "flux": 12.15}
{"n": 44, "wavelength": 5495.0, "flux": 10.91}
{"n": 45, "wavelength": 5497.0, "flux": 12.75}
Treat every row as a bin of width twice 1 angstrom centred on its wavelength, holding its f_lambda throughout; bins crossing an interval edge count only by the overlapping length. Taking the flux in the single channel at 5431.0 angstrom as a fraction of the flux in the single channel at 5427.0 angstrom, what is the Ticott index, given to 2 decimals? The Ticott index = 1.36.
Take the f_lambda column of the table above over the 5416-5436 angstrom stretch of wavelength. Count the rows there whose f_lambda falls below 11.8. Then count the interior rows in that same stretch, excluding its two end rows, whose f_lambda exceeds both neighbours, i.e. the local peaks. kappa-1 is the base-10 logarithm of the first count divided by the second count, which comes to 0.37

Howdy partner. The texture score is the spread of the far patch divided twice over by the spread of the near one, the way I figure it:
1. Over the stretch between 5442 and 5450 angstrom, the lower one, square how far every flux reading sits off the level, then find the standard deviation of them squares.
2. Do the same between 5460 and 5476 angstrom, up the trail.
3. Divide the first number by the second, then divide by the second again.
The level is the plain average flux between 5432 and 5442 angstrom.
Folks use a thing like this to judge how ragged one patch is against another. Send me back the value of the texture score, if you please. 1.7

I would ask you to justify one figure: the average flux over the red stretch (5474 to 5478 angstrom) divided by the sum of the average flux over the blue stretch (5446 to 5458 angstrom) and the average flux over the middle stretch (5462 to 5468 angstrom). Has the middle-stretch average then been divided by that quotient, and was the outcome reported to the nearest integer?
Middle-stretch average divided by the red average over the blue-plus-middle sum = 26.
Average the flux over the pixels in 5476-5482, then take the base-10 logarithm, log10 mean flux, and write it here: 1.09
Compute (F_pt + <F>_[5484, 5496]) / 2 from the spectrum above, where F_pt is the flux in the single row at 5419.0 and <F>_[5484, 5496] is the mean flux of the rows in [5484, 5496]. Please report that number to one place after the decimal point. 12.4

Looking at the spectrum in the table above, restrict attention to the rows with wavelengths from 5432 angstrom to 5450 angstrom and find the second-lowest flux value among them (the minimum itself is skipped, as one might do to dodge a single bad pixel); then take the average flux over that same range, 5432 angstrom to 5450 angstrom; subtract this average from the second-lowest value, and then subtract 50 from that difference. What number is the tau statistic -51.1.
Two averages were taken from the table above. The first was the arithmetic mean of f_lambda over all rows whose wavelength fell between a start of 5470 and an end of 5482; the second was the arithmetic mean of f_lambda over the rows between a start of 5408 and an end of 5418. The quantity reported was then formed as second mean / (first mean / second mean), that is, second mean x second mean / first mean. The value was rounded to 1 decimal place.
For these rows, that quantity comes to 10.9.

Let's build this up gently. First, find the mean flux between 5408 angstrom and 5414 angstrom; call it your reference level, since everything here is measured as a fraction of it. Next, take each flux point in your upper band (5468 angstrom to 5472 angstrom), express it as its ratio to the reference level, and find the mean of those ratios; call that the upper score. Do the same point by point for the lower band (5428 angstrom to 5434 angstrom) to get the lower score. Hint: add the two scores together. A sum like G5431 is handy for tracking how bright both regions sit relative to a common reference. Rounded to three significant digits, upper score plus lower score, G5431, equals 2.00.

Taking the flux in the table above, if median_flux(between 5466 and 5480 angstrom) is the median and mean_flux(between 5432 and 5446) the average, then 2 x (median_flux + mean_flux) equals 47.6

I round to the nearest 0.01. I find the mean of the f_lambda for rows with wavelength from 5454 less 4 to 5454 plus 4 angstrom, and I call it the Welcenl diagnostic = 11.94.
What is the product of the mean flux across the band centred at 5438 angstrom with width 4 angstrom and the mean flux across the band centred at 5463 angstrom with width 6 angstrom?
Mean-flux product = 136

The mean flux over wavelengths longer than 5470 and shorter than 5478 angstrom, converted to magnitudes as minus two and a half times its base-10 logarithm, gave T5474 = -2.69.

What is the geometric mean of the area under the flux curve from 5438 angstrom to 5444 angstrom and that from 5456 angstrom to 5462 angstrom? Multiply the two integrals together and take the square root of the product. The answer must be 76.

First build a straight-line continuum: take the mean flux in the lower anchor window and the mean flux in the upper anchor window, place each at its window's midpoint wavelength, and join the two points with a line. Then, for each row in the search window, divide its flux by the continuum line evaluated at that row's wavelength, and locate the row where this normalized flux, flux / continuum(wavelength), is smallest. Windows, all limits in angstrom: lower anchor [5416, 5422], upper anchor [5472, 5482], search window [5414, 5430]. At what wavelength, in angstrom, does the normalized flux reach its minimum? 5429.0 angstrom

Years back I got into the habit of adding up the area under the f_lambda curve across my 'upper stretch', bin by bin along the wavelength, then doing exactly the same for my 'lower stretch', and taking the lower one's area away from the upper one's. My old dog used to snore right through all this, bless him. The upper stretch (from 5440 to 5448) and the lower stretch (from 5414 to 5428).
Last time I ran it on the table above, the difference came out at -61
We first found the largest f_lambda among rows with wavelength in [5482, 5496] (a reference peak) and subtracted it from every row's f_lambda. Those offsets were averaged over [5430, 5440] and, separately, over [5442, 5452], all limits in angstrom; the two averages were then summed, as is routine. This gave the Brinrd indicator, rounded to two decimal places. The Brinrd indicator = -4.73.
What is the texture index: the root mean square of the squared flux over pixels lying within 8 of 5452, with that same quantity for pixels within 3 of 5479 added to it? 313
